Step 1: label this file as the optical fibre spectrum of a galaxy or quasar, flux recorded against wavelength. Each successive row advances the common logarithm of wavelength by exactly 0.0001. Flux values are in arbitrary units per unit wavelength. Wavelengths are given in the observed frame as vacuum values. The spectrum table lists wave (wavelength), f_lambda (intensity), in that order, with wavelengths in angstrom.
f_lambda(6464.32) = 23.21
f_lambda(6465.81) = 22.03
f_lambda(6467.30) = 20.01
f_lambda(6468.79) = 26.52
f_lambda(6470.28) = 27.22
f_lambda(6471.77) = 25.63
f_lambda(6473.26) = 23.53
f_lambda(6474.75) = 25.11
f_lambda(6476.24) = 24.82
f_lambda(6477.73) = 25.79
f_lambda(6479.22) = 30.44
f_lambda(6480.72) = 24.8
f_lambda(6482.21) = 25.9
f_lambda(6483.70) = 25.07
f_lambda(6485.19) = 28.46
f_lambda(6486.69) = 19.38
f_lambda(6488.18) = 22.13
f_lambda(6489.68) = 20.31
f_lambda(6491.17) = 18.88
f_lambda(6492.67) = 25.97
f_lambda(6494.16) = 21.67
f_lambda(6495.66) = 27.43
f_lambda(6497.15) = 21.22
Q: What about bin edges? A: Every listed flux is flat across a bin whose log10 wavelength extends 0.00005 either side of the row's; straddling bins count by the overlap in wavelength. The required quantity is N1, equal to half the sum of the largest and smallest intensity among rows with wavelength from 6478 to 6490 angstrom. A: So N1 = 24.9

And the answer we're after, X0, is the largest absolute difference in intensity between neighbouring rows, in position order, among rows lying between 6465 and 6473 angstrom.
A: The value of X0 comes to 6.5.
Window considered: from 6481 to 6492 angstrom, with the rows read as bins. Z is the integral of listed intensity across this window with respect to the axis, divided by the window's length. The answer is 23.0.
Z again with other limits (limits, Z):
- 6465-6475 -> 24.2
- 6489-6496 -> 22.6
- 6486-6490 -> 20.6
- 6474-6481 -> 26.3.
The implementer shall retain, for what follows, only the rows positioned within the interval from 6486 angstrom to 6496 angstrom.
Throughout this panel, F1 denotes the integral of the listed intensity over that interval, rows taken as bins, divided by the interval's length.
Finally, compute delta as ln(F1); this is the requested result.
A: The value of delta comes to 3.09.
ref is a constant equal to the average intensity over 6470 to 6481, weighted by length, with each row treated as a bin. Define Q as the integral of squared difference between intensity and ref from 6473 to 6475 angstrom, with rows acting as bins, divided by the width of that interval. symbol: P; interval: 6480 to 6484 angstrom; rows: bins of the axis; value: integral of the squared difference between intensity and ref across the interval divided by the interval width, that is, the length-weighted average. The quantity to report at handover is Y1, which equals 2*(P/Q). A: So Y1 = 0.4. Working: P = 1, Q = 3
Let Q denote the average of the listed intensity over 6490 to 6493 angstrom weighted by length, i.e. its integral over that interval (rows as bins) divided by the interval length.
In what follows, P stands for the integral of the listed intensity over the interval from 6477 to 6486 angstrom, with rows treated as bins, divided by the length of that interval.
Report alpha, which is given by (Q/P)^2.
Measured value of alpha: 0.7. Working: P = 26.7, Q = 21.6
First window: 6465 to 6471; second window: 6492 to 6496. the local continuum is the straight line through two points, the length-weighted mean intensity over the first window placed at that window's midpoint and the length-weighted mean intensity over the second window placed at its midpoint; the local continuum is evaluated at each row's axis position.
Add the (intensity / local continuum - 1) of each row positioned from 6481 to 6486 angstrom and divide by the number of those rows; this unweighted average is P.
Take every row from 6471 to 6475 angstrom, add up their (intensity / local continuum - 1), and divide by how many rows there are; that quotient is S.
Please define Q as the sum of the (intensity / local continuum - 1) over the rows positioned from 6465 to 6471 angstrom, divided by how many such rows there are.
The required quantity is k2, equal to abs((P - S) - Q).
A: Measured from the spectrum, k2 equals 0.05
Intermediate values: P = 0.084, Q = 0.00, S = 0.03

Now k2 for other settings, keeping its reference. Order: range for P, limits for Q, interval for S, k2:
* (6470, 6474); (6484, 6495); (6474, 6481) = 0.07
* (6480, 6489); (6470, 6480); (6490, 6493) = 0.01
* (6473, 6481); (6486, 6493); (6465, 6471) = 0.20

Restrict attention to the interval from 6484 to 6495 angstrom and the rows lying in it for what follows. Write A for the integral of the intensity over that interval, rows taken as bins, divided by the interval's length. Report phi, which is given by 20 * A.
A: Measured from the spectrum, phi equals 451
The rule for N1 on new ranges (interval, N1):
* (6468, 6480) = 27.0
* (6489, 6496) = 23.2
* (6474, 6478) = 25.3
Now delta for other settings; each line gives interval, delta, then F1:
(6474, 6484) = 3.26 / 26.0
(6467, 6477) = 3.22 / 24.9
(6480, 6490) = 3.17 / 23.9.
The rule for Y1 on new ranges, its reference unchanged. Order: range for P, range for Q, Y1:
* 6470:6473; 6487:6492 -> 0.1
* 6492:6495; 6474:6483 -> 4.6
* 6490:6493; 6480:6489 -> 5.3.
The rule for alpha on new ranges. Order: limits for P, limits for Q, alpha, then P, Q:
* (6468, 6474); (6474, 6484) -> 1.0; 25.7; 26.0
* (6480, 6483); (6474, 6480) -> 1.1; 25.4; 26.5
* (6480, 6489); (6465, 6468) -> 0.8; 24.3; 21.1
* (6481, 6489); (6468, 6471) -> 1.2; 24.2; 26.8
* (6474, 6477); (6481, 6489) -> 0.9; 25.0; 24.2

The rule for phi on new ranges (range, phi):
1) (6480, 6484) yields 506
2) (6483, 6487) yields 496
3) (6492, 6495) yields 478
